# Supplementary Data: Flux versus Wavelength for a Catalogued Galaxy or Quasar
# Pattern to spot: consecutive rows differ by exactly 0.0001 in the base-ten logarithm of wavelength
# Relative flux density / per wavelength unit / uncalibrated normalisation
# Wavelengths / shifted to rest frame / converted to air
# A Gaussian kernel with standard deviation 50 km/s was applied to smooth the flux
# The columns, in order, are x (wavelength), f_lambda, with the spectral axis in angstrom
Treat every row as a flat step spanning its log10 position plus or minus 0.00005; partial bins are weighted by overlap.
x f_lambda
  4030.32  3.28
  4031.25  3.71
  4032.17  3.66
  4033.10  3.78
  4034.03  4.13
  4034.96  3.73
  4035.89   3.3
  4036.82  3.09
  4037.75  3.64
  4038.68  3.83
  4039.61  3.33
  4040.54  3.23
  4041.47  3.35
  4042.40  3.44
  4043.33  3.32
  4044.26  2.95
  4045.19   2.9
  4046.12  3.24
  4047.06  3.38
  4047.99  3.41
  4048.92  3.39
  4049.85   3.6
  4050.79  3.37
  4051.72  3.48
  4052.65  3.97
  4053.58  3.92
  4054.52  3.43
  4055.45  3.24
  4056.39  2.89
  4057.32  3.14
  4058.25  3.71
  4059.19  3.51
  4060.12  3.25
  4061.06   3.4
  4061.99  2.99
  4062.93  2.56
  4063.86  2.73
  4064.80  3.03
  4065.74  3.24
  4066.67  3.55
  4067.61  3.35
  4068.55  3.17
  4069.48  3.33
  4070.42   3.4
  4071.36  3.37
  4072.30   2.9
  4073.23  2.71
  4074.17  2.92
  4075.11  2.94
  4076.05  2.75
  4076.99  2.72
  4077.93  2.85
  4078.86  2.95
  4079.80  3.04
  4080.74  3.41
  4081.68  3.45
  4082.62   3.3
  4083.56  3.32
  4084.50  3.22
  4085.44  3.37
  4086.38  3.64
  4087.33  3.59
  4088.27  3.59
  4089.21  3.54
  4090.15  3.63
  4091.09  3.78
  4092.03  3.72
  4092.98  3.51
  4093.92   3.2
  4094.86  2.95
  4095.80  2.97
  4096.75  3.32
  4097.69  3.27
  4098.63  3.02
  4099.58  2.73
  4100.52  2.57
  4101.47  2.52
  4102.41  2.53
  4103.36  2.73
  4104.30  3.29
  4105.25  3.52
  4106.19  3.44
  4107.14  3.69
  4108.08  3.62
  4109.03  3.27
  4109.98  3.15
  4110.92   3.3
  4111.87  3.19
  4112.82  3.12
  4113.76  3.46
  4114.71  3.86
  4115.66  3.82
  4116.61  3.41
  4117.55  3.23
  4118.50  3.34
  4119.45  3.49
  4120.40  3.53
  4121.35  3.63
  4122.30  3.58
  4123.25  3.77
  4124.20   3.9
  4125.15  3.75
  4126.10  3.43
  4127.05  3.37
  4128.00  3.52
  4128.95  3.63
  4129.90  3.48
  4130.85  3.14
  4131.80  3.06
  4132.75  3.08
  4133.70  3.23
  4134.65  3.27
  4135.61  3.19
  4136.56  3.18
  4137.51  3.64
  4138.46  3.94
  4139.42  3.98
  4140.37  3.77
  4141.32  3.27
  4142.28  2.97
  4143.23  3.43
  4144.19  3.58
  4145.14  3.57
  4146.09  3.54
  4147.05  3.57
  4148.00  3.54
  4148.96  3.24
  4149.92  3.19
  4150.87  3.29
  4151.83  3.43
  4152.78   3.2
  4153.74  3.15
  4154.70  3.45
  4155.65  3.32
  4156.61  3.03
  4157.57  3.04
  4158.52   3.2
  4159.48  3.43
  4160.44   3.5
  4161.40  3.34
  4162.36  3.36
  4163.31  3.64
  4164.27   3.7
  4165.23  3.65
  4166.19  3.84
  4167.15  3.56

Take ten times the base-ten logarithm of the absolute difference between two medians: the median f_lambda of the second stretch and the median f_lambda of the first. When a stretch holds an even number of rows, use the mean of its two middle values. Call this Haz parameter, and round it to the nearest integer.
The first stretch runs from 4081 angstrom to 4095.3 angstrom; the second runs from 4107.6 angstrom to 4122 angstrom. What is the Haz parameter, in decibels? -10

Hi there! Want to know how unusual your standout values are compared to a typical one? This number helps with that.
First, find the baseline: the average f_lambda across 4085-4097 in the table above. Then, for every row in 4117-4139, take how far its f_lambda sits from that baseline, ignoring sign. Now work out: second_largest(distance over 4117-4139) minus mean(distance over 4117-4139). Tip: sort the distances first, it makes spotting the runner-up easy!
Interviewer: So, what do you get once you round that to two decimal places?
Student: 0.24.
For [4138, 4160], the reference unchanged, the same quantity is 0.28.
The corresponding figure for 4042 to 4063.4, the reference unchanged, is 0.30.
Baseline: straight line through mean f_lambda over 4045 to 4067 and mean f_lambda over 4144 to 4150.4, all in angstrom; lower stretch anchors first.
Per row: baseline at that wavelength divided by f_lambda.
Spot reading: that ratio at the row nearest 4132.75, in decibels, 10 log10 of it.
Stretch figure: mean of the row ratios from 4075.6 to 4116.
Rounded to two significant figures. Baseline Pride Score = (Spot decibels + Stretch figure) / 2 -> 0.76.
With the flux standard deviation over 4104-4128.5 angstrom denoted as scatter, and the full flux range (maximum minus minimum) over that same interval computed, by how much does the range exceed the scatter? 0.56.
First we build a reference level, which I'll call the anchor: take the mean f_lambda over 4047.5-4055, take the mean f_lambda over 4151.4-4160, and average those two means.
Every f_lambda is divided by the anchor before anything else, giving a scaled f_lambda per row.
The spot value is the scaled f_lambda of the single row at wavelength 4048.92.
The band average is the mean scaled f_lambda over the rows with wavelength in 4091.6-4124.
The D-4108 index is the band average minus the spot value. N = -0.03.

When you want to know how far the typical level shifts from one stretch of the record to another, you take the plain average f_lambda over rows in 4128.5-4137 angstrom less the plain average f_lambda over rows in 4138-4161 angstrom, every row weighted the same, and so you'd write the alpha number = -0.15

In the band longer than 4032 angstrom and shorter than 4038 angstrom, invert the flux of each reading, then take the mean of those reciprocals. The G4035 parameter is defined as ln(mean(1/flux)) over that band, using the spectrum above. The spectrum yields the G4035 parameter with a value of -1.28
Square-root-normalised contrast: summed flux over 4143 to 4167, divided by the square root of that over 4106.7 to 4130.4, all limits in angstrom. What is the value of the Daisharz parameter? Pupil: 9.1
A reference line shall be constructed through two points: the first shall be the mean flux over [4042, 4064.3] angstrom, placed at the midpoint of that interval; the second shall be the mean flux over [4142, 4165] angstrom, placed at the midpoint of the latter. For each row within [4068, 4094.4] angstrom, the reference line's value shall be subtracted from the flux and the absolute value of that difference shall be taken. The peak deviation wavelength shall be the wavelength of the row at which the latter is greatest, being 4073.23 angstrom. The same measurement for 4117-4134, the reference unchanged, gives 4124.20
